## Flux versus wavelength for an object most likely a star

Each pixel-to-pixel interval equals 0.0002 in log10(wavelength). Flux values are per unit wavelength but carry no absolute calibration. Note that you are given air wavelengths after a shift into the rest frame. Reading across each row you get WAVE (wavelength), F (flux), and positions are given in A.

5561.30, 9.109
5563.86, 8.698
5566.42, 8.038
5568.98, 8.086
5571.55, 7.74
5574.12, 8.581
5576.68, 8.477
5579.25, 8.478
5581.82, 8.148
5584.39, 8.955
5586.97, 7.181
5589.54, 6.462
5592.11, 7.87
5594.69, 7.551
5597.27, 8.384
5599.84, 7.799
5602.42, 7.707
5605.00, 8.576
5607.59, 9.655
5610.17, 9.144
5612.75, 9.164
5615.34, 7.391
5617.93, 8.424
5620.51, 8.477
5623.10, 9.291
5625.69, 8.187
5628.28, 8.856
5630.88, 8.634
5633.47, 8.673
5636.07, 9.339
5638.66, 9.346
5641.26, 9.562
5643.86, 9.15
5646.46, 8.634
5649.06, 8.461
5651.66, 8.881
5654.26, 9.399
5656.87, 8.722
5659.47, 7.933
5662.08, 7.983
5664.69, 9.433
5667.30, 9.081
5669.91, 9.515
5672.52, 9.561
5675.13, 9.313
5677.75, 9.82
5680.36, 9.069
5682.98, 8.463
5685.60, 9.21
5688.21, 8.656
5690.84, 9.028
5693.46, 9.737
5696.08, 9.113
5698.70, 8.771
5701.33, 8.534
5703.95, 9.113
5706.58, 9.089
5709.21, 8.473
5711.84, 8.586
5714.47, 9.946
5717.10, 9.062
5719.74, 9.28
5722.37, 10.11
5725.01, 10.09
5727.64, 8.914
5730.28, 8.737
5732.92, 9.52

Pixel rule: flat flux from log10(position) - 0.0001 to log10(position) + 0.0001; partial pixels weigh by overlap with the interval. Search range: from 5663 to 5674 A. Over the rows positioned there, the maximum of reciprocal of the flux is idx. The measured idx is 0.110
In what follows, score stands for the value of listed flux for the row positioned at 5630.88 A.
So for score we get 8.634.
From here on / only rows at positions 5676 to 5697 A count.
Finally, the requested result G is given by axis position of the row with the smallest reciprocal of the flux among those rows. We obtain 5677.75 A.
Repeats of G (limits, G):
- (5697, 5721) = 5714.47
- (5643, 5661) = 5654.26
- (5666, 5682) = 5677.75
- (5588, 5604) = 5597.27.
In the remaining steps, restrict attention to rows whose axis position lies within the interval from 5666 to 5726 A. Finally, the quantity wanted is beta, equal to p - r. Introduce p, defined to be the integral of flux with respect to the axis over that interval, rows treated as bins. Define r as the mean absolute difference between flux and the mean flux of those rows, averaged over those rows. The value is 551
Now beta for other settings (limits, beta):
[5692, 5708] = 145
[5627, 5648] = 189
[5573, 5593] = 160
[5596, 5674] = 684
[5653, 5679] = 235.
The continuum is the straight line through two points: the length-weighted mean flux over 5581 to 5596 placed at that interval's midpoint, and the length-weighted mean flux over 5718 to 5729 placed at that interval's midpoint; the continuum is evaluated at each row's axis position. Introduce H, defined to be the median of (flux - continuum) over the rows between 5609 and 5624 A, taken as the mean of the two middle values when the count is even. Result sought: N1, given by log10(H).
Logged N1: -0.13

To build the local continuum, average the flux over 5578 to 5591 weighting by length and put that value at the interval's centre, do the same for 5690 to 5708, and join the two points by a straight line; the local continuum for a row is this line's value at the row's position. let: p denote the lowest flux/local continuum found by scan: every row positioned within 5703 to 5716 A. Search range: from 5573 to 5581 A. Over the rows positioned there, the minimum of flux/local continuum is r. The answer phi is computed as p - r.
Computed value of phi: -0.16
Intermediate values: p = 0.92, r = 1.09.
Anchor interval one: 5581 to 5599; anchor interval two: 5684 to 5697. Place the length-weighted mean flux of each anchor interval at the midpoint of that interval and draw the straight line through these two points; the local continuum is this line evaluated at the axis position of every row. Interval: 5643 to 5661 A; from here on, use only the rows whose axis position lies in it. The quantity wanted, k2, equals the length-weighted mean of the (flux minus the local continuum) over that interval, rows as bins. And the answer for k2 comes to 0.1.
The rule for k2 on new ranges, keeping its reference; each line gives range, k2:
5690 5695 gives 0.2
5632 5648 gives 0.6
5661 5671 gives 0.2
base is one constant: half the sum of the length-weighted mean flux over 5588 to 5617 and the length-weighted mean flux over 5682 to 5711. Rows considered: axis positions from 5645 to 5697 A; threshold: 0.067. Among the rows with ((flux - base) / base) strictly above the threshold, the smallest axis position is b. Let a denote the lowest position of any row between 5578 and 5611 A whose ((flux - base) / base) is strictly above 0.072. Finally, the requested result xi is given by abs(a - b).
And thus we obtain 46.7 A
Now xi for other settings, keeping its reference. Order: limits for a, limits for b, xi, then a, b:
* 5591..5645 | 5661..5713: 57.1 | 5607.59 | 5664.69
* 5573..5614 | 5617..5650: 15.5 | 5607.59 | 5623.10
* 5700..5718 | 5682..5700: 28.9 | 5714.47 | 5685.60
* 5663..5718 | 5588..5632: 57.1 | 5664.69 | 5607.59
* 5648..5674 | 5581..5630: 46.7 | 5654.26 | 5607.59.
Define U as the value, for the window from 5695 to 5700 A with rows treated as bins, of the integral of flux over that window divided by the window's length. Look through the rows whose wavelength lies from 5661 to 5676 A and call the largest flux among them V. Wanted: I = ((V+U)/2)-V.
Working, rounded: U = 8.9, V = 9.561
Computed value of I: -0.3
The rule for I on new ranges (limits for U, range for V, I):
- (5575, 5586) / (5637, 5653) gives -0.5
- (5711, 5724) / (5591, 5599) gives 0.5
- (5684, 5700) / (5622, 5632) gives -0.1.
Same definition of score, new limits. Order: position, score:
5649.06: 8.461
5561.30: 9.109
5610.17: 9.144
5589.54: 6.462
